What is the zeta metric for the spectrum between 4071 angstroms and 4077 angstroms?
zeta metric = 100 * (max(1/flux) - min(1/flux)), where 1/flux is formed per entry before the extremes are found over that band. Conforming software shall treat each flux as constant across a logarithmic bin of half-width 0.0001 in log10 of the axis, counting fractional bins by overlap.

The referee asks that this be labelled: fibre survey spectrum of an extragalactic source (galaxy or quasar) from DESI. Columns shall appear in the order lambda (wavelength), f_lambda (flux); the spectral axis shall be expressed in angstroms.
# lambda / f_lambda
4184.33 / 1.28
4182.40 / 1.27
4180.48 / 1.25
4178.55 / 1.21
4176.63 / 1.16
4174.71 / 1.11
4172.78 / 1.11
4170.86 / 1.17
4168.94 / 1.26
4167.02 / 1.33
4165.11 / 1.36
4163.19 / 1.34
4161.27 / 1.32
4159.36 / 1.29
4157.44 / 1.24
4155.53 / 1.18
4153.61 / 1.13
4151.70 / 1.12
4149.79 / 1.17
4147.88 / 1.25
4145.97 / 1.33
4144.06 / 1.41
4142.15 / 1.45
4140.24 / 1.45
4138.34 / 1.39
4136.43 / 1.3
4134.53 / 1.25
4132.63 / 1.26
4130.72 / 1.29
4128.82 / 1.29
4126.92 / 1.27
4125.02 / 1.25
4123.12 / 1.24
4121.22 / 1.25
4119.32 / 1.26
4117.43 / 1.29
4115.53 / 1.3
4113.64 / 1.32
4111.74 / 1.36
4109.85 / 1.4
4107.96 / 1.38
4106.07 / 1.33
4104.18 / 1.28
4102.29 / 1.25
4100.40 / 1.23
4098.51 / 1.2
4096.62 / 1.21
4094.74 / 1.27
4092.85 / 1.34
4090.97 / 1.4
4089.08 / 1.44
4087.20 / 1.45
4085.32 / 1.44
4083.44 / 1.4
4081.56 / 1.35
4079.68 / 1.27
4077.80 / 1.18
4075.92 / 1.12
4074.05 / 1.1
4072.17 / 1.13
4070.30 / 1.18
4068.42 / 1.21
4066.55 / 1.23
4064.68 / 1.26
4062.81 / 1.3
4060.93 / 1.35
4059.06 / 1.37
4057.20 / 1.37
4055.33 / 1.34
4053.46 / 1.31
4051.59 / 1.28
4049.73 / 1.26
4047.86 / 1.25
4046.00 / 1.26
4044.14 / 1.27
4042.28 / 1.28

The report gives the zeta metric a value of 2.4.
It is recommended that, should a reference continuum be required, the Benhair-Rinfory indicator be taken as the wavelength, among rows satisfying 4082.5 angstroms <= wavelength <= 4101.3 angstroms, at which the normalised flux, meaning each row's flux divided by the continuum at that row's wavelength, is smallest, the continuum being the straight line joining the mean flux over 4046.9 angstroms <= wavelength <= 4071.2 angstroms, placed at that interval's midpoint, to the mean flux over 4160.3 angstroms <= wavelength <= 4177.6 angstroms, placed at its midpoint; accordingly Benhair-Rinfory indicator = 4098.51 angstroms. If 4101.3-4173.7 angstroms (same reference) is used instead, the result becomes 4172.78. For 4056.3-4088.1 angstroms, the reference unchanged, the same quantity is 4074.05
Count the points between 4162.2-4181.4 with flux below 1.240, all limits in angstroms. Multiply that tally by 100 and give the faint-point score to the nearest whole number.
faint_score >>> 500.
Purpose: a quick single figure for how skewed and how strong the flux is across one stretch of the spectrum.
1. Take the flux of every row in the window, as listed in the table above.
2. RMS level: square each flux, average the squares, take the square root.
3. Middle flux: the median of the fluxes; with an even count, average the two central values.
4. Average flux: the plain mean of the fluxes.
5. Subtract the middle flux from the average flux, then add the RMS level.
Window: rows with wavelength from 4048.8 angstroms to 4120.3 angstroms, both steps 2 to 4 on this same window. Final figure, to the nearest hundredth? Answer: 1.30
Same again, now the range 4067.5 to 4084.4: 1.26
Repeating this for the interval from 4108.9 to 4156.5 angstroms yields 1.29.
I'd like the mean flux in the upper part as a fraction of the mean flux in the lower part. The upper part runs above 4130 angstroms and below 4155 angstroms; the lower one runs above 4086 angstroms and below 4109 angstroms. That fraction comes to 0.98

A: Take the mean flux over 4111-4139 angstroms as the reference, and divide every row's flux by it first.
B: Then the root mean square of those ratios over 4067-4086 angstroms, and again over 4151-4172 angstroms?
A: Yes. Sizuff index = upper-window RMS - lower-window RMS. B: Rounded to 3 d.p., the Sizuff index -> 0.007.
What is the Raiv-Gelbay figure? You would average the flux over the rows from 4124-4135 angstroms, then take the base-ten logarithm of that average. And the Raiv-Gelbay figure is 0.103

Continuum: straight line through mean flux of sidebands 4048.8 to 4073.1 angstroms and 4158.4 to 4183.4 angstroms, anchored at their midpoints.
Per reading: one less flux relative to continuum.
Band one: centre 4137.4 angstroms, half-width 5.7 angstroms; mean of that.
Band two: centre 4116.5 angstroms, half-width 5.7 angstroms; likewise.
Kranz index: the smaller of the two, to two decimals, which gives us -0.08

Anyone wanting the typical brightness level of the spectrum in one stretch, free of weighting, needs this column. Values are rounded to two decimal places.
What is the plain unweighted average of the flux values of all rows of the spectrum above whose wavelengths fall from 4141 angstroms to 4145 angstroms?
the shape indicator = 1.43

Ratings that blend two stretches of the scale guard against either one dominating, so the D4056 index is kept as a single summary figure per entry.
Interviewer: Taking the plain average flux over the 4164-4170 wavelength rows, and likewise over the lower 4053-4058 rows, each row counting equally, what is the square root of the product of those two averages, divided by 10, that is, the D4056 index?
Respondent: 0.133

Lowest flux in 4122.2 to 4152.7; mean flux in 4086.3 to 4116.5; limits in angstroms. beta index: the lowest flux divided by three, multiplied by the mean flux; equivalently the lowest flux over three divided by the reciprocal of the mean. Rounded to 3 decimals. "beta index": 0.494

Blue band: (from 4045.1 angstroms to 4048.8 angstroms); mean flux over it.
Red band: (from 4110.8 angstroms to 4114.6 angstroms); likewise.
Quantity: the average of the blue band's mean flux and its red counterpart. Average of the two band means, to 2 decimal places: 1.30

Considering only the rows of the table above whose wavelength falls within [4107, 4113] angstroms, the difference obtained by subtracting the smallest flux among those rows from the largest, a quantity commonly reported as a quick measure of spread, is 0.040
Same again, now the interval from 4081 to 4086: 0.090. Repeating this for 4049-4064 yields 0.110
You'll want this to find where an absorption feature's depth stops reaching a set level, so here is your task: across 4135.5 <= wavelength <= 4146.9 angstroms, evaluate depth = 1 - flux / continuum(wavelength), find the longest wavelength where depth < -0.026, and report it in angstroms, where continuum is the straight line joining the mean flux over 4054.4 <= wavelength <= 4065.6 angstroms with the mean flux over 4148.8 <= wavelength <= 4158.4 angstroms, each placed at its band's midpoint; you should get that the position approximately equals 4145.97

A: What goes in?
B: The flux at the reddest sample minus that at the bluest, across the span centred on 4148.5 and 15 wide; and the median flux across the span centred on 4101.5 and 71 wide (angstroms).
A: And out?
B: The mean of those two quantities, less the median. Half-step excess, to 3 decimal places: -0.770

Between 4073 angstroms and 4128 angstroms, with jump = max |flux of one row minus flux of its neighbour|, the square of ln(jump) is 5.8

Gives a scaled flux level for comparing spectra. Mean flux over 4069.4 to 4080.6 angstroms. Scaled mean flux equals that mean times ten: 11.6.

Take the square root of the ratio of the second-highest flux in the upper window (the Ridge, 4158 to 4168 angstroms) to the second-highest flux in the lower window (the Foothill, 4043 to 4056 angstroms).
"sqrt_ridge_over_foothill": 1.01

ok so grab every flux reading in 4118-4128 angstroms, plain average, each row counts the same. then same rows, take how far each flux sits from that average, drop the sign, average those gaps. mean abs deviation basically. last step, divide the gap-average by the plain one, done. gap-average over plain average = 0.01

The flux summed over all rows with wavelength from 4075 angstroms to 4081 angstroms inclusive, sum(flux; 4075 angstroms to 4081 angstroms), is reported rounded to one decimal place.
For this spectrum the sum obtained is 3.6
